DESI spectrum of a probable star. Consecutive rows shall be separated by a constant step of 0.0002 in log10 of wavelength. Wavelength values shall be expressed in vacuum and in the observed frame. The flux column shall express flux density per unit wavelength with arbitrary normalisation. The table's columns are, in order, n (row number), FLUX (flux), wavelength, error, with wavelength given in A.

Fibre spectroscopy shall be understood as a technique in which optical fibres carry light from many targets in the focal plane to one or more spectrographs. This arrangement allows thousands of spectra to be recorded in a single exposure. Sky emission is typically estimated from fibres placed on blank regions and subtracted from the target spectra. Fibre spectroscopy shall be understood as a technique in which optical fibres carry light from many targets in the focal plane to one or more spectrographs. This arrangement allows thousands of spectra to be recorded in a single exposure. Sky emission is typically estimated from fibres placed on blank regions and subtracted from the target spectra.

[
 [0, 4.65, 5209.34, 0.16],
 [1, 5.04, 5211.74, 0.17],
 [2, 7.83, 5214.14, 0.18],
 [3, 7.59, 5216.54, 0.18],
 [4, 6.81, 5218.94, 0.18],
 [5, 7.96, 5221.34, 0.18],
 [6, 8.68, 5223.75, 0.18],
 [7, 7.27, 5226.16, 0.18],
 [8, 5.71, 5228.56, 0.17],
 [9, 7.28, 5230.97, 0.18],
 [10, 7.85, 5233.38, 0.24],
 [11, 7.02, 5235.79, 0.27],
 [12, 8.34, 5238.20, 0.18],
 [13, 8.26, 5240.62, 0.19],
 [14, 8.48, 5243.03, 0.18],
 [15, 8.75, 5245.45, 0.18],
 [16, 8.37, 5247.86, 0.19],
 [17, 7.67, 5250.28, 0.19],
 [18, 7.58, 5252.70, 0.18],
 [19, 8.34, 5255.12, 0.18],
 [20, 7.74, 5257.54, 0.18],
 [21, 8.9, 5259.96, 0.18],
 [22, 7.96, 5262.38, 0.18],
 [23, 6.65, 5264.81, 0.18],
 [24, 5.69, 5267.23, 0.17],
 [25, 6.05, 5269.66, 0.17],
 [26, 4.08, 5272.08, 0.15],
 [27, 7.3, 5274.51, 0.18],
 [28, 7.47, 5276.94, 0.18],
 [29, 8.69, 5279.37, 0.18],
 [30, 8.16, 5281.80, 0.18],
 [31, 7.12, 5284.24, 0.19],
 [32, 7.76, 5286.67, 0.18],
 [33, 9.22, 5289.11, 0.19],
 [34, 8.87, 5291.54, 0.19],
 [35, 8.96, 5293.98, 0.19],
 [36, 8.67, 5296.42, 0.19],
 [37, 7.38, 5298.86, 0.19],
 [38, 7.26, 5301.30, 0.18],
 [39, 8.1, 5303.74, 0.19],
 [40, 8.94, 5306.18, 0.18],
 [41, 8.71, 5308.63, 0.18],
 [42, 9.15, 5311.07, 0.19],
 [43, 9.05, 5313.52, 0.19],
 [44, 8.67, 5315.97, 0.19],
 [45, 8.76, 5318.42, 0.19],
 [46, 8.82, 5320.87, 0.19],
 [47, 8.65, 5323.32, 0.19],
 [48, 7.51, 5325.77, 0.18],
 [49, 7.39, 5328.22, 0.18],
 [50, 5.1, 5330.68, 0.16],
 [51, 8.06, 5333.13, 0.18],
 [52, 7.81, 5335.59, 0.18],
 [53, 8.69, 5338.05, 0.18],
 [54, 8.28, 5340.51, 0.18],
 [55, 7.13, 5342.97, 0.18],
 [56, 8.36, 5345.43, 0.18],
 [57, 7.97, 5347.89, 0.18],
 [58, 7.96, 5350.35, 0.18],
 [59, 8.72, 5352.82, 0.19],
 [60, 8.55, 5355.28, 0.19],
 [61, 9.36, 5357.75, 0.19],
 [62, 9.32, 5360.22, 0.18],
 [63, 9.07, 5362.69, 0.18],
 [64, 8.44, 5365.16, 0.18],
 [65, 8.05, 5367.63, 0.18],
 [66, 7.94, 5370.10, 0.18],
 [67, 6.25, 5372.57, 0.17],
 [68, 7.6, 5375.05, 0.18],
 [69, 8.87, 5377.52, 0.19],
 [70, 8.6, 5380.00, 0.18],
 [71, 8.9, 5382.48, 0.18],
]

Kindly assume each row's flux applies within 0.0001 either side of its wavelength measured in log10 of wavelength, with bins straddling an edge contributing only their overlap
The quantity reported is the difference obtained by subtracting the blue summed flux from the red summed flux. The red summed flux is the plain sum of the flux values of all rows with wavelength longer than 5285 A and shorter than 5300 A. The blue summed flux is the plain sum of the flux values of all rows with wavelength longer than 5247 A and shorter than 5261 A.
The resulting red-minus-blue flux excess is 2.3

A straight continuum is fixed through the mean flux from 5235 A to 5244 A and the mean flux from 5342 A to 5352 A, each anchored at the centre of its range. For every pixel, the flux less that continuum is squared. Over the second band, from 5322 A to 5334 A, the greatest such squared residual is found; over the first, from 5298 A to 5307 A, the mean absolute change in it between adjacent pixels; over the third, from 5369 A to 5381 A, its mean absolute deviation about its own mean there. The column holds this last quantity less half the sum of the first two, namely -3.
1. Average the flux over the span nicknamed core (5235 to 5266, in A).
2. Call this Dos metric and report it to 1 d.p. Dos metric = 8.0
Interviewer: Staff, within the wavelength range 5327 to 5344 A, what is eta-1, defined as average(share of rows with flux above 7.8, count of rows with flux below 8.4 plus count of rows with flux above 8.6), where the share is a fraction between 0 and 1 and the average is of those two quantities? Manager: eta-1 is 3.8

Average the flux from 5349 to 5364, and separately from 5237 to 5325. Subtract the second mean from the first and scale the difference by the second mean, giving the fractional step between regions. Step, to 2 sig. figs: 0.10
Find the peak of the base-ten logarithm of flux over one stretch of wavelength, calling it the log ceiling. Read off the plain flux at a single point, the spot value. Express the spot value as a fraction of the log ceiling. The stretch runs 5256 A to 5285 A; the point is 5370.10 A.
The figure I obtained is 8.4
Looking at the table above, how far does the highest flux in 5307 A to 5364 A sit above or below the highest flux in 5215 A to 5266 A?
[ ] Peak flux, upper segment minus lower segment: 0.46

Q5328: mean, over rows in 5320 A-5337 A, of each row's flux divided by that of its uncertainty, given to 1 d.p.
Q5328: 42.1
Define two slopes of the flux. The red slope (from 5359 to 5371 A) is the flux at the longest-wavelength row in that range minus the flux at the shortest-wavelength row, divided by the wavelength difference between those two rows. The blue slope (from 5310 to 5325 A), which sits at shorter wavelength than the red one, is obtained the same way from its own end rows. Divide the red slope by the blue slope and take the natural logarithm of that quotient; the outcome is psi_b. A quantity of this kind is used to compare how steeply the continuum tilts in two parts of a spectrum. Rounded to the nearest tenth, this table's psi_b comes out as 1.2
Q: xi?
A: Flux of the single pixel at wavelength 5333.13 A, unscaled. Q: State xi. 8.06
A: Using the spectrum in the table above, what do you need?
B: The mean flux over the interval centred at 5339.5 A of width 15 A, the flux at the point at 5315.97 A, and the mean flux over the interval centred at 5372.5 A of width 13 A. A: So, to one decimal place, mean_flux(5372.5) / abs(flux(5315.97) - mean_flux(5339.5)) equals 12.6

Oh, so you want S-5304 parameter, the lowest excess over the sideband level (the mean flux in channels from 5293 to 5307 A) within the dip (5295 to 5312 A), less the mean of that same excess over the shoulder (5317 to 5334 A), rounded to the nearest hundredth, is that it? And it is -0.50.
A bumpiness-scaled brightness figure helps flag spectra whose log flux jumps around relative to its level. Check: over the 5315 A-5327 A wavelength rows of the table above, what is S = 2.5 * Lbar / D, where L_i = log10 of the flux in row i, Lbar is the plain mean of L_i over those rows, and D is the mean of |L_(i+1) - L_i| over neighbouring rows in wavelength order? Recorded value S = 120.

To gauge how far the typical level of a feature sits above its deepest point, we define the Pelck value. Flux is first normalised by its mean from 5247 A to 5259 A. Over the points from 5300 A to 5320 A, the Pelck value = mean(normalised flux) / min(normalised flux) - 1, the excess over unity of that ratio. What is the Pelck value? 0.18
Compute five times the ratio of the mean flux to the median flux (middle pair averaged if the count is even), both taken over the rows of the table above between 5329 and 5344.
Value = 4.73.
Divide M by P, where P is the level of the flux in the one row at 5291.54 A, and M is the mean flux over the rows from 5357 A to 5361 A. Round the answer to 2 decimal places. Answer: 1.05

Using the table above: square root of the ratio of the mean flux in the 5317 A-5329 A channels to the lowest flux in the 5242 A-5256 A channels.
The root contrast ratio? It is 1.04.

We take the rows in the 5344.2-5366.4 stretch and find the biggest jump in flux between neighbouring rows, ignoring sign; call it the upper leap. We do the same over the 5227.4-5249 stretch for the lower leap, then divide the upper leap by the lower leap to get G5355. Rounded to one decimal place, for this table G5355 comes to 0.5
